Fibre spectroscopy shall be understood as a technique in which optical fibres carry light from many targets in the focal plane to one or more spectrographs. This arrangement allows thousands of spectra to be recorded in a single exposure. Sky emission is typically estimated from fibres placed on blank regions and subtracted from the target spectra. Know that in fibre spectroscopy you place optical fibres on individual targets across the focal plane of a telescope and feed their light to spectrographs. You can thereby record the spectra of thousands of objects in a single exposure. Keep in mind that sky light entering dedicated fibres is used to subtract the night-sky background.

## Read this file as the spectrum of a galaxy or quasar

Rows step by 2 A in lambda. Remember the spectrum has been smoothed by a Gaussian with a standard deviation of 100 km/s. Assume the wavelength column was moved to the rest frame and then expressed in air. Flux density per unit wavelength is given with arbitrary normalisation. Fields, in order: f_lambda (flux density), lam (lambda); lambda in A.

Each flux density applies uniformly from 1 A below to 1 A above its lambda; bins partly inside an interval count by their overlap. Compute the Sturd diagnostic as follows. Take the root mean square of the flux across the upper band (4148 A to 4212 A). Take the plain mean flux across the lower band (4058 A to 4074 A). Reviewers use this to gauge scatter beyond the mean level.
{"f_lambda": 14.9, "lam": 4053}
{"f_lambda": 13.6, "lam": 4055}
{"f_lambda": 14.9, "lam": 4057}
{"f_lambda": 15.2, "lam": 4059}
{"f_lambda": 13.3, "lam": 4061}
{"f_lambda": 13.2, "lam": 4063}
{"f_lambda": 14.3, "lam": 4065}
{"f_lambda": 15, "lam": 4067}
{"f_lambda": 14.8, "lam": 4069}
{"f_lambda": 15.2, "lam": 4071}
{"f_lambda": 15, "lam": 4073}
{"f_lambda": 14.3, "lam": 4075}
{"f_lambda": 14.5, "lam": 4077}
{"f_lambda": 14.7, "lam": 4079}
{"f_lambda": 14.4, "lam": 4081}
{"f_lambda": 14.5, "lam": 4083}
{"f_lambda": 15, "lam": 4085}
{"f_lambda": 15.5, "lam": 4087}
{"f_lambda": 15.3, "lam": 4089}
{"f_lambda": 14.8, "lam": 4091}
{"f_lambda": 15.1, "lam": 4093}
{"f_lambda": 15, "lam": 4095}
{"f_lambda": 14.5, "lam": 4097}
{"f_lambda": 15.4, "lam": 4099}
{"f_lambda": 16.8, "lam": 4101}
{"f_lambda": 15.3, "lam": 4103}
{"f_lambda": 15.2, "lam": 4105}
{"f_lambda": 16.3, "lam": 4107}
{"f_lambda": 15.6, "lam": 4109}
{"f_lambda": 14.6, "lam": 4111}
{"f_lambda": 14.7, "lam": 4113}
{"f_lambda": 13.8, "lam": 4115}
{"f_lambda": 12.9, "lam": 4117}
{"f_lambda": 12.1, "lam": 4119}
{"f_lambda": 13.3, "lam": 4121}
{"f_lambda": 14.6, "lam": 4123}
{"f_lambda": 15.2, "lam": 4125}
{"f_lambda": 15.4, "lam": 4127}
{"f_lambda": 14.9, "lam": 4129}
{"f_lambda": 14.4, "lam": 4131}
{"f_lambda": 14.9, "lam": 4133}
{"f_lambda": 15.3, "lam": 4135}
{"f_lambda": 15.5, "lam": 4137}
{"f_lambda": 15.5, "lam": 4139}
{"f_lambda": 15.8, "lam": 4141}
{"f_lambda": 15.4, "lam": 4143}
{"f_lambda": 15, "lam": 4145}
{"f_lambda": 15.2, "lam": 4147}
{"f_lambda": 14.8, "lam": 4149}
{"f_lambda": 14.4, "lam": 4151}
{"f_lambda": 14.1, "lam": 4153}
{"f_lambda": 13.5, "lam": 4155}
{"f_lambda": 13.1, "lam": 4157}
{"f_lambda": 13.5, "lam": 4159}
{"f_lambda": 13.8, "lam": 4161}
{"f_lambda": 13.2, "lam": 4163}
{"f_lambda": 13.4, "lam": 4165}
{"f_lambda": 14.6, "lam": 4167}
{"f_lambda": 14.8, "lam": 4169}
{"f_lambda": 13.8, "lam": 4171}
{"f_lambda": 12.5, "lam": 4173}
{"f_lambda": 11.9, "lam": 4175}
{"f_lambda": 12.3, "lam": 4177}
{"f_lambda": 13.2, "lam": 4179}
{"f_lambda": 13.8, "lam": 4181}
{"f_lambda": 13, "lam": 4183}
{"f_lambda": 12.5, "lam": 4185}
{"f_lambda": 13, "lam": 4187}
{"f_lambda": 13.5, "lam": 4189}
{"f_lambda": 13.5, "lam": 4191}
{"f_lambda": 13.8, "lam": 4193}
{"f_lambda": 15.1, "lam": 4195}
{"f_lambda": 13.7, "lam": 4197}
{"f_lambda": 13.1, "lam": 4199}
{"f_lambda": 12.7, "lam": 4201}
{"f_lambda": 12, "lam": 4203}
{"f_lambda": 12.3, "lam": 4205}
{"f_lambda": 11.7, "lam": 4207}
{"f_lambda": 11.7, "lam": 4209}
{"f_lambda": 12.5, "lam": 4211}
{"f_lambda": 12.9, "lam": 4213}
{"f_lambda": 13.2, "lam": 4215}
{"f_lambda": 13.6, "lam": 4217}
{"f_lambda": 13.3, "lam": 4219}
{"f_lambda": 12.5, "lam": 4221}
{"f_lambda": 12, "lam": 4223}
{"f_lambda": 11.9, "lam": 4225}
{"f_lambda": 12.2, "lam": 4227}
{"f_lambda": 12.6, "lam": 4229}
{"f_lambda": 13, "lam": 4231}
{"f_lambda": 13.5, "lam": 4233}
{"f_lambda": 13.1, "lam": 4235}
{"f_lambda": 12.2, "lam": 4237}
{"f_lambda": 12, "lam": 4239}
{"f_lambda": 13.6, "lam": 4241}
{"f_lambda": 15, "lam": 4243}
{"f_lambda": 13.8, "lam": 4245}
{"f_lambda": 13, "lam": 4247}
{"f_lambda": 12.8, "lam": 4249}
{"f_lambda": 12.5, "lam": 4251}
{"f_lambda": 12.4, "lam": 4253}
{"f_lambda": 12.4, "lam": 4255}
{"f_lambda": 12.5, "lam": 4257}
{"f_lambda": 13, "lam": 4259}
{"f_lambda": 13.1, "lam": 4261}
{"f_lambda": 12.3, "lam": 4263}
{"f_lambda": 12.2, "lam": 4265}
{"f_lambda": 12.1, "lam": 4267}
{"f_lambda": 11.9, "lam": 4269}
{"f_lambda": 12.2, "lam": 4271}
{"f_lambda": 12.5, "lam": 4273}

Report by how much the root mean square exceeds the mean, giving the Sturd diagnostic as -1.2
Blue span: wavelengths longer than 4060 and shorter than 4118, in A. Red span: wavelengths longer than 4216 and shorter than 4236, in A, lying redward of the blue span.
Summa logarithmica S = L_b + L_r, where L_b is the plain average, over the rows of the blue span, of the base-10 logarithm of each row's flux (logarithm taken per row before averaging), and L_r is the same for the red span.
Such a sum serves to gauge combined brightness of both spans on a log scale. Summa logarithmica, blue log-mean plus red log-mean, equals 2.28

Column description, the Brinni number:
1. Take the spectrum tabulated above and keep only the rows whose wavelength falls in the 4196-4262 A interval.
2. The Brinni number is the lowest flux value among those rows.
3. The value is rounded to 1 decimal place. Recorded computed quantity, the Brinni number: 11.7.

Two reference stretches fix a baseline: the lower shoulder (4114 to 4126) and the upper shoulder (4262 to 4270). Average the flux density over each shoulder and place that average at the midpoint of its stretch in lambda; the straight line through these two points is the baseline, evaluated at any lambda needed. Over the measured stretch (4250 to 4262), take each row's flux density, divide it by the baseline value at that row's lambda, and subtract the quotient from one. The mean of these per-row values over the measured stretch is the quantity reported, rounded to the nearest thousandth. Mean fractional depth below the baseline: -0.034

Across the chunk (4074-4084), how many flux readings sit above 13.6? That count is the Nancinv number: 5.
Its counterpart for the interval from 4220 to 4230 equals 0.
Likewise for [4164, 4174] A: 3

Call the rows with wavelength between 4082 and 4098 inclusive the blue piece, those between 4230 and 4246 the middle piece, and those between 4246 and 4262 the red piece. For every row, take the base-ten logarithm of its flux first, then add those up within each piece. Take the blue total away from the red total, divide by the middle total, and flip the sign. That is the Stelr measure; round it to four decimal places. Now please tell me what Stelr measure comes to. 0.0631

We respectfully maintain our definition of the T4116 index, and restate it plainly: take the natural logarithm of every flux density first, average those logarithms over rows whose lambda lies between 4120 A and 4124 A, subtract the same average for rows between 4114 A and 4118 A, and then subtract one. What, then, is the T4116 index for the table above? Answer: -0.96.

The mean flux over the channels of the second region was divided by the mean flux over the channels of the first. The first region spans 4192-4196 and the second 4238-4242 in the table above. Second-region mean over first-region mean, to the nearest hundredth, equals 0.89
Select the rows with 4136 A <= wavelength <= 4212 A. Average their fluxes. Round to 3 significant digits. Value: 13.6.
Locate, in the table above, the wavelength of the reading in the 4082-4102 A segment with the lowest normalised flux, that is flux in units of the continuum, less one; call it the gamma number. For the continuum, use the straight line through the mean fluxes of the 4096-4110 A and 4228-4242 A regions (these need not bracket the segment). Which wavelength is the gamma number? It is 4083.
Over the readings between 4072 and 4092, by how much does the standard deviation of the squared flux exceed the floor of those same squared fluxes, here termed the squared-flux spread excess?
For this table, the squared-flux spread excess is -193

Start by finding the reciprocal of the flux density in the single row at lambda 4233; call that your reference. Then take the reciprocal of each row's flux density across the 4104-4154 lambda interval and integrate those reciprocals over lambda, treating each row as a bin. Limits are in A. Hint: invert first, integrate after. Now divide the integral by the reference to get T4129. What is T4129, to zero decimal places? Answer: 46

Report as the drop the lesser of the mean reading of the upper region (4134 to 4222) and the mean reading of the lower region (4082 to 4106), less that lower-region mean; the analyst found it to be -1.6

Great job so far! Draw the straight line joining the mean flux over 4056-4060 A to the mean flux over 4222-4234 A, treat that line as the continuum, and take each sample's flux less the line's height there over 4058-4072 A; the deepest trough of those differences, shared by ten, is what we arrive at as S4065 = -0.178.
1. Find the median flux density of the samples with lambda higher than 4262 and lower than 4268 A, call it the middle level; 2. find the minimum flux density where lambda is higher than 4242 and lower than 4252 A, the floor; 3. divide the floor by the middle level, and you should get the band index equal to 1.02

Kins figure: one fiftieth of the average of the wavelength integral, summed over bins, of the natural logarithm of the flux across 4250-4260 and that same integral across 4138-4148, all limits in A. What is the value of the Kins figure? 0.526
